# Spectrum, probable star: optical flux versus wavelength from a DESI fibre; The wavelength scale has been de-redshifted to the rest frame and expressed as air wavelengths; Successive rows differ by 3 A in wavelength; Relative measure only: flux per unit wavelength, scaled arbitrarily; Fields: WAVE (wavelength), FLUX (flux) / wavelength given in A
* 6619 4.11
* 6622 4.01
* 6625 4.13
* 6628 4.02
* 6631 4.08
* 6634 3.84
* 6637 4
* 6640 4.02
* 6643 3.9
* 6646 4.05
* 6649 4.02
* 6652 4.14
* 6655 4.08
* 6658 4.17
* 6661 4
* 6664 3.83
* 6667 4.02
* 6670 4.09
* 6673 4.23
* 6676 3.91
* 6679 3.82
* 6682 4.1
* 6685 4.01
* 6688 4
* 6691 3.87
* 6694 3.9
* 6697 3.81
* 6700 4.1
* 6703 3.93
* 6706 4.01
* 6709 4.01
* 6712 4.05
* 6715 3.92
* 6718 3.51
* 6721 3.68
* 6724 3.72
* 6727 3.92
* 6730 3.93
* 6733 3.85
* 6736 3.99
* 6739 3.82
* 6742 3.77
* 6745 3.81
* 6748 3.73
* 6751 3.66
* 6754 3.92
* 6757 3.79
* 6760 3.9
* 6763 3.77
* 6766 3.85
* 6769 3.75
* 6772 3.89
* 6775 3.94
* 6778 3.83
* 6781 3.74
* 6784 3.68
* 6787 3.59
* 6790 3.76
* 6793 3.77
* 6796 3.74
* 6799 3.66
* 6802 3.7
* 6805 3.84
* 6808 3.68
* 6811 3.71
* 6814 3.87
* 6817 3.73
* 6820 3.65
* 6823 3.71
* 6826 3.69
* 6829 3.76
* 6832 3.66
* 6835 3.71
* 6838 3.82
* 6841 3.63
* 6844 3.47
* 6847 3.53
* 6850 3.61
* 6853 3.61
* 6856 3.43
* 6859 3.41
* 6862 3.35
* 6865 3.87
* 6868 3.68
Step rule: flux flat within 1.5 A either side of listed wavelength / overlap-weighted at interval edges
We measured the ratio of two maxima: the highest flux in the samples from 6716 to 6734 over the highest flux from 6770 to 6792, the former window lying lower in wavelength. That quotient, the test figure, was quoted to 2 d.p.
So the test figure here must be 1.00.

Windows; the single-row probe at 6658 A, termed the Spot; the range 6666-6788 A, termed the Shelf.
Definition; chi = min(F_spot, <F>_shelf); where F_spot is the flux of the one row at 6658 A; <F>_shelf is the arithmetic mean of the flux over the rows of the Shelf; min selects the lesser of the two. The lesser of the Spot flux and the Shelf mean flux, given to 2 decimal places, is 3.87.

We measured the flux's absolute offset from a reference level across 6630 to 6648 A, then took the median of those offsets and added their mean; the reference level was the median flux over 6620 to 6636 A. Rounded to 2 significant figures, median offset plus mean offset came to 0.11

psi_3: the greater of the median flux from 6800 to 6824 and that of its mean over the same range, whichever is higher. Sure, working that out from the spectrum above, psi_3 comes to 3.74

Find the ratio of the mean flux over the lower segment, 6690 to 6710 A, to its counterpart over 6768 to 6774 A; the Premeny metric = 1.03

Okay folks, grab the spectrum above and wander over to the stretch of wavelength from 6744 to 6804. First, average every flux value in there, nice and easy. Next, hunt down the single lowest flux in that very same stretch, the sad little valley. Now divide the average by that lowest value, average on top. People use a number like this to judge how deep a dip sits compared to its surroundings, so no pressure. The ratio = 1.05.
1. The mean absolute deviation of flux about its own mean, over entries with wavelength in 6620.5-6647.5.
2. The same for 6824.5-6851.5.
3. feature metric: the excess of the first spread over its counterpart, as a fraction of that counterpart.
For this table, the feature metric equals -0.3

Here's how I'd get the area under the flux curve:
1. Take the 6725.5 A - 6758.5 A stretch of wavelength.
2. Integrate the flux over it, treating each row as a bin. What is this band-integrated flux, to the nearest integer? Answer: 127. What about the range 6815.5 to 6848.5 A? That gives 121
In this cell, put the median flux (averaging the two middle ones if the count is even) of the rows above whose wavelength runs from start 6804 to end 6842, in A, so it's 3.71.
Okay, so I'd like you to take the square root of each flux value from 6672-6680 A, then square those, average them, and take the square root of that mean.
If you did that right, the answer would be 2.00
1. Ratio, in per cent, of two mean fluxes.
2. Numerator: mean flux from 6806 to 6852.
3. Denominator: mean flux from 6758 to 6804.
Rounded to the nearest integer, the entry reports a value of 98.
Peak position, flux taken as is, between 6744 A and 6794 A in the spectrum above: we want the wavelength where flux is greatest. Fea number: 6775 A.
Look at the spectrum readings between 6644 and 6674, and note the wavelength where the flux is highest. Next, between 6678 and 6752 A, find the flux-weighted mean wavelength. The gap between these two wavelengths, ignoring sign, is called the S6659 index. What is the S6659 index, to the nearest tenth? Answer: 41.6 A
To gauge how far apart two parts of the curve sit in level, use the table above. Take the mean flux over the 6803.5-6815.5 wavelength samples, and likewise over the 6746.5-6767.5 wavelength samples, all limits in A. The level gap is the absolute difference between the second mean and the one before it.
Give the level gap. 0.03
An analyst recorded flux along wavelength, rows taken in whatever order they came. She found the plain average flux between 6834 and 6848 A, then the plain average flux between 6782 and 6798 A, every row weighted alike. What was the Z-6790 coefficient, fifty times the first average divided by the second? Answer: 49.0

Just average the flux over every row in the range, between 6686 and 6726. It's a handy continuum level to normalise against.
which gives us 3.89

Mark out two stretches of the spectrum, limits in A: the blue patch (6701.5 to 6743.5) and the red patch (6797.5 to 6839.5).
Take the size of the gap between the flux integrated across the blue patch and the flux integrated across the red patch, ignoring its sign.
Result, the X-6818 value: 5.8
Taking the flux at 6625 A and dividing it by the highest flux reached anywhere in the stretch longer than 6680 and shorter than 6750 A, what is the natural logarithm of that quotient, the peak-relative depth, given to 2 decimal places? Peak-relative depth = 0.01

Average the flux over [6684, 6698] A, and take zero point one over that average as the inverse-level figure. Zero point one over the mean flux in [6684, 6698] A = 0.0255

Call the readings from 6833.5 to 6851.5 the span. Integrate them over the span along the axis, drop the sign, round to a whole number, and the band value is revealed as 65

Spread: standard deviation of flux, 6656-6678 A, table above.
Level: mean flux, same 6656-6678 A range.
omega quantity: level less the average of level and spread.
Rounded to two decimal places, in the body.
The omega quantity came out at 1.95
